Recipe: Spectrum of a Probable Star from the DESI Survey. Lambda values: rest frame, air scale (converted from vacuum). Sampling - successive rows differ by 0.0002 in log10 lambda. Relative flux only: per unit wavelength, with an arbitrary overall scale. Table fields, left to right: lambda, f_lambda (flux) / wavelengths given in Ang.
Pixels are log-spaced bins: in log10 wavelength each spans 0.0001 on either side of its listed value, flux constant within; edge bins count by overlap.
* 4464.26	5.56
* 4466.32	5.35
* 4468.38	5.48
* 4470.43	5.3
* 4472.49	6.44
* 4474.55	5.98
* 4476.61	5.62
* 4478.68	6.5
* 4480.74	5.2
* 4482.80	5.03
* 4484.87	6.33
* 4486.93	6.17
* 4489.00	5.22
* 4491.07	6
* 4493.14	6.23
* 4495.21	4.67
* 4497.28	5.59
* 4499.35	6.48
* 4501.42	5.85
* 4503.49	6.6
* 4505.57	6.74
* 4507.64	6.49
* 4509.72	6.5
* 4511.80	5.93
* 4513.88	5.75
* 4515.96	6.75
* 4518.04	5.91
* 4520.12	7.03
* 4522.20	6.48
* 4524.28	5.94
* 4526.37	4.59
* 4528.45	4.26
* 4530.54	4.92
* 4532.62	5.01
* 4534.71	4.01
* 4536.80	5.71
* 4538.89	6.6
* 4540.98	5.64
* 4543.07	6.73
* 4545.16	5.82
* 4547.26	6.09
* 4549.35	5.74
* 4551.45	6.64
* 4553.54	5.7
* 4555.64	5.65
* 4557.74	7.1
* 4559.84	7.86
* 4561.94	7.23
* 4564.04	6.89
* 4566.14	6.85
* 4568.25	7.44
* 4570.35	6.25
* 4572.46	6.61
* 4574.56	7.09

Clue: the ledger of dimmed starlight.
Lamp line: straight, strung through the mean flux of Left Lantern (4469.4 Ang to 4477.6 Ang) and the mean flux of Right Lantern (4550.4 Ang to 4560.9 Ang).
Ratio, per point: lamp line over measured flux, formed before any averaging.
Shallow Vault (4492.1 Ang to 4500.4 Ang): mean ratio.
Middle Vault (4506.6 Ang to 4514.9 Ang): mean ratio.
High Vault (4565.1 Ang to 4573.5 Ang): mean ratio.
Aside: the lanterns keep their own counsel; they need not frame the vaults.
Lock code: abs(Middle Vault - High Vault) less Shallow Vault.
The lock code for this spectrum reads -1.06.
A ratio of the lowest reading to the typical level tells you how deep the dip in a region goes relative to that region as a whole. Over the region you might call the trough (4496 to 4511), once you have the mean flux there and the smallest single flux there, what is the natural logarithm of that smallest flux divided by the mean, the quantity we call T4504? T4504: -0.12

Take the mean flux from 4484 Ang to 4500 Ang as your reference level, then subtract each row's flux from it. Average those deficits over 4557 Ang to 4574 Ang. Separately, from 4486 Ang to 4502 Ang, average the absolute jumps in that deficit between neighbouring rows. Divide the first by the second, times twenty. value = -28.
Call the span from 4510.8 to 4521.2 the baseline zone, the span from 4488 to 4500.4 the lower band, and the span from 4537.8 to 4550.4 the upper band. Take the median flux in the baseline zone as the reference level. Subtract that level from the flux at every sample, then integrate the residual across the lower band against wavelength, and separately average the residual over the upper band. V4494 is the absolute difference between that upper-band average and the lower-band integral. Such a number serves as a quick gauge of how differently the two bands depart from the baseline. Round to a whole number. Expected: 3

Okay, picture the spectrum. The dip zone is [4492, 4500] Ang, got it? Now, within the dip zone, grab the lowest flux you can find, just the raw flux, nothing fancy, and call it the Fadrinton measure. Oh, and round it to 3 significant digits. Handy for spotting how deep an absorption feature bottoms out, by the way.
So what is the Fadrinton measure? 4.67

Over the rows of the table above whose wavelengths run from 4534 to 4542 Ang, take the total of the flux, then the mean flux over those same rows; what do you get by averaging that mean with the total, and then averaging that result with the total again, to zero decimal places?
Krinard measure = 18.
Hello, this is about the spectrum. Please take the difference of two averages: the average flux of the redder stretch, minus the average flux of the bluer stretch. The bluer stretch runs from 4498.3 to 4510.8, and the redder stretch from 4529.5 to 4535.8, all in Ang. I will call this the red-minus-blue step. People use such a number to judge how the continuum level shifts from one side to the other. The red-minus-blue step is -1.8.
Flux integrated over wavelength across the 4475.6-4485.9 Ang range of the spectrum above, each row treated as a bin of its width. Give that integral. 59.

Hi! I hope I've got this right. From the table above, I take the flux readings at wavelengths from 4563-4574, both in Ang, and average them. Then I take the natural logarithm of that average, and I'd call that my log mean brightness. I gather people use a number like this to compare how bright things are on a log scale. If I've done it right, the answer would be 1.92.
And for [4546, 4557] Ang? 1.79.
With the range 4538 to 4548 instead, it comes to 1.82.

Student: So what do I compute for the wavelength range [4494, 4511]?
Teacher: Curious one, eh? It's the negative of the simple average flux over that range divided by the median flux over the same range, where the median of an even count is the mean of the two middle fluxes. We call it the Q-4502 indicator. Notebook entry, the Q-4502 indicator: -0.943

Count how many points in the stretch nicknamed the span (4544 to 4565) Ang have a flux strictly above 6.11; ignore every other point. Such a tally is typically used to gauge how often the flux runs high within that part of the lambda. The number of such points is 5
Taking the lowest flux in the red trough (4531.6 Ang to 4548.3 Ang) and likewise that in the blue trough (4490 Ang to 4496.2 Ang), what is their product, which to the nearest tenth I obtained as 18.7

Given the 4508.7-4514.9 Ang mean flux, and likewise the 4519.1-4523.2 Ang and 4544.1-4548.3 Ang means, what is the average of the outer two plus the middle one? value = 12.8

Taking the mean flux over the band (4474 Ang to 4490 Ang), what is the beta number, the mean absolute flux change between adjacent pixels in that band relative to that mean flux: 0.127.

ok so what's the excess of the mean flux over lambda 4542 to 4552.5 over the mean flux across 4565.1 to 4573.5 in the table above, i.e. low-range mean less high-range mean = -0.58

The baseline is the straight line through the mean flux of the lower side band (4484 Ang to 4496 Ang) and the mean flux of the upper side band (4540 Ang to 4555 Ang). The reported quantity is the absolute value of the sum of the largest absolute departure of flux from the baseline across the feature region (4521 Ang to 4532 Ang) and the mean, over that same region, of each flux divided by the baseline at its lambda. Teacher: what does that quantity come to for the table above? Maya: 2.58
